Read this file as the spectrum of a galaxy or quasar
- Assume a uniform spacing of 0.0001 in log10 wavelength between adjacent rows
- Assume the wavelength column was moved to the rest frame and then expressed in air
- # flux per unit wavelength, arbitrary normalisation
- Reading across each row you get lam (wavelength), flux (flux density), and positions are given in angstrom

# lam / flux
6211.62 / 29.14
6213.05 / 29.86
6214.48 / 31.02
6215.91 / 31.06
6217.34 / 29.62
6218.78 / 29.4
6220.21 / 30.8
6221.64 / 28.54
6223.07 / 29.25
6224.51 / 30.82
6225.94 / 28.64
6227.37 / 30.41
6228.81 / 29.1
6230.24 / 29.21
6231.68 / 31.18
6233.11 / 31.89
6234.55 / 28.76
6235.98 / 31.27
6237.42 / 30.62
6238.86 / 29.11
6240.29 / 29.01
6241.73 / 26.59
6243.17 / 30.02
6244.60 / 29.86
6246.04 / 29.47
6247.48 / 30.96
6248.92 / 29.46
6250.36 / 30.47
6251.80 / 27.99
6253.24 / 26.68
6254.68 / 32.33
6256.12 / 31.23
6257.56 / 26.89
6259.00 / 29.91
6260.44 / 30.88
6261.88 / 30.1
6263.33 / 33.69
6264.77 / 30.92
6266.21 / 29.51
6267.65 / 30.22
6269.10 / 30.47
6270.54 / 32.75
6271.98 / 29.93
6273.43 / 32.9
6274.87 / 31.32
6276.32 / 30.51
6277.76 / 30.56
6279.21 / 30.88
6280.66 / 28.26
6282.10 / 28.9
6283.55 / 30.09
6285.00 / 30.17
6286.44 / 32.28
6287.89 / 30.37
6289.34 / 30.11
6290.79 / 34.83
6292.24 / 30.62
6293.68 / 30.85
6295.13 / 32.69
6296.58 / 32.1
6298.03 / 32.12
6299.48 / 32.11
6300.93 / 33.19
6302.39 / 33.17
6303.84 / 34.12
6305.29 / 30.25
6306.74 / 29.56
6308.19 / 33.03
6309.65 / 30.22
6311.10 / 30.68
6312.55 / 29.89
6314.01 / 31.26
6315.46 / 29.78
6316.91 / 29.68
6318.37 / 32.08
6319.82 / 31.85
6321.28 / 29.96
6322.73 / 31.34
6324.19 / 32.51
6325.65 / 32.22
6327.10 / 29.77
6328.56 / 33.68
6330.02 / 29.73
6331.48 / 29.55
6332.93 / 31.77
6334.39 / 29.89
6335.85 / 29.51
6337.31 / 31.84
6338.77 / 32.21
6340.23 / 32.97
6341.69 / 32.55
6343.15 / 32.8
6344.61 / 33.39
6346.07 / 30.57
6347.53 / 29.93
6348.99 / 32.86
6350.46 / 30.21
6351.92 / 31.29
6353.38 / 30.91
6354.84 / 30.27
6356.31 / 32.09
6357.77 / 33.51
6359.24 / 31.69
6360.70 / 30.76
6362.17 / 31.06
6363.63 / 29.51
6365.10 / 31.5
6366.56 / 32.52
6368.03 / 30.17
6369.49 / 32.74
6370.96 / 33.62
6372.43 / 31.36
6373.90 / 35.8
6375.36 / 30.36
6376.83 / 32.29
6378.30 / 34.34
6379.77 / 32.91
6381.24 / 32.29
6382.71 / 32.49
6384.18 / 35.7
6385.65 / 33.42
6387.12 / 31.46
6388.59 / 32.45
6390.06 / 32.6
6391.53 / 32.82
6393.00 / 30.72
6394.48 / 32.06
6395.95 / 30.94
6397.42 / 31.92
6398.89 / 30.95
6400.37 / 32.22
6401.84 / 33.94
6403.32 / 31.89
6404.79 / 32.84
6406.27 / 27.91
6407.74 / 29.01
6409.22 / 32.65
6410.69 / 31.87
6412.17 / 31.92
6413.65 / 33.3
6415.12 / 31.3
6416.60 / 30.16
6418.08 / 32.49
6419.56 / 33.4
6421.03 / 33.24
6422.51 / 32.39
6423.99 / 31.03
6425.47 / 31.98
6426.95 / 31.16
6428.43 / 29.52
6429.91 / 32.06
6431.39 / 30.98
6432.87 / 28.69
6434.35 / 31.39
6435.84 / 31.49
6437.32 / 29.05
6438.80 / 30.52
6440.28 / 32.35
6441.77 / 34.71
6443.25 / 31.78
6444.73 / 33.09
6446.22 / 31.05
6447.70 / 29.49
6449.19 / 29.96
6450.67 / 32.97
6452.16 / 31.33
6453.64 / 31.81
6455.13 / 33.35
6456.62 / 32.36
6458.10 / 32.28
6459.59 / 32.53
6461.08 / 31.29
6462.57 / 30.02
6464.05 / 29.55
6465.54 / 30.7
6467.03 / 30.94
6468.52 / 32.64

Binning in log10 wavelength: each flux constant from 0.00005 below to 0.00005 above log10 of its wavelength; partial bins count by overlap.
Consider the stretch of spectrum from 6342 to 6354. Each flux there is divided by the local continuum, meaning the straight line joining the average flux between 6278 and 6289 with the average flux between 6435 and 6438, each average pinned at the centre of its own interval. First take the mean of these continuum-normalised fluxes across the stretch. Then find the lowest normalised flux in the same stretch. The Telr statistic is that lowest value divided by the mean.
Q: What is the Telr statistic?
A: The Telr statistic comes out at 0.95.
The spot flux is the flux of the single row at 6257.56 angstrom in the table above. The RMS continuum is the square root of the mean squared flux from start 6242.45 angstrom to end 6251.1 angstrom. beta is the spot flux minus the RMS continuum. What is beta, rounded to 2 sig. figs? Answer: -3.2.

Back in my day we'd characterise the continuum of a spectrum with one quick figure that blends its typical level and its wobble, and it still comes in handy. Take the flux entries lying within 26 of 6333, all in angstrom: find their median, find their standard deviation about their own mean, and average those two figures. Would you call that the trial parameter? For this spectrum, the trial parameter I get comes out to 16.3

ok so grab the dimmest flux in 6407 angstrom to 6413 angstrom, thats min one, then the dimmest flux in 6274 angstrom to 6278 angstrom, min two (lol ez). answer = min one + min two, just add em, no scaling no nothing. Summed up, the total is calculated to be 59.5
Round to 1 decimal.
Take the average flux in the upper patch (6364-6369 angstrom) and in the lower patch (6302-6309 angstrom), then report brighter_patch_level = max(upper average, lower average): 32.0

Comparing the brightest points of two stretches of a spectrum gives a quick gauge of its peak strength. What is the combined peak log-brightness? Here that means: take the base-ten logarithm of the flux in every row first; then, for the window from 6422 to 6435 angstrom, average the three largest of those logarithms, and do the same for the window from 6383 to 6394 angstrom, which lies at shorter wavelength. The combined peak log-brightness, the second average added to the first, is 3.04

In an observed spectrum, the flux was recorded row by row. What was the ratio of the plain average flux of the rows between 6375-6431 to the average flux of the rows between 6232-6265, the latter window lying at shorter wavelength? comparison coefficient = 1.070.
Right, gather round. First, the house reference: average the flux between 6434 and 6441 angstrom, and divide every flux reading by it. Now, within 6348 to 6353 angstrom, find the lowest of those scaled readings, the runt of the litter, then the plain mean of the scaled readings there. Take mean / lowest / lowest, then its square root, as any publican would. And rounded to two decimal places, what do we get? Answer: 1.03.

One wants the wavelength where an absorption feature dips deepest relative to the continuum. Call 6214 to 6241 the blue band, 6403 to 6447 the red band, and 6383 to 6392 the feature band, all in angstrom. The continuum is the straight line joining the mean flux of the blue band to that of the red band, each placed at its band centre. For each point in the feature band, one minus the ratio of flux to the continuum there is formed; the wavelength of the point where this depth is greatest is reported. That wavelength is 6387.12 angstrom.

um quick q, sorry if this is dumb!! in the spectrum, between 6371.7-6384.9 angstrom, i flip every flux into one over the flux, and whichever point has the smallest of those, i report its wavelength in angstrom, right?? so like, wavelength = 6373.90 angstrom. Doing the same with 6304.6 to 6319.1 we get 6308.19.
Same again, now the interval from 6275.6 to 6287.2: 6286.44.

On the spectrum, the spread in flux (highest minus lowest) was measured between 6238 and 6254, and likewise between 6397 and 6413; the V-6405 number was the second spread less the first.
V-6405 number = 1.7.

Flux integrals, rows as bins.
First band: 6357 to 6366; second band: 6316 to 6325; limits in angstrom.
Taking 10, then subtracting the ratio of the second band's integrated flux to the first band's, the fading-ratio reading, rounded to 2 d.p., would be 9.01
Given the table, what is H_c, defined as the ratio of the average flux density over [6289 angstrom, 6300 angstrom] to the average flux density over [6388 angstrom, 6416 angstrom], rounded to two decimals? 1.01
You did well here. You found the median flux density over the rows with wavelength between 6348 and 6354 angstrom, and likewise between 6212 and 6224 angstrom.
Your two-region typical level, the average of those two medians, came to 30.4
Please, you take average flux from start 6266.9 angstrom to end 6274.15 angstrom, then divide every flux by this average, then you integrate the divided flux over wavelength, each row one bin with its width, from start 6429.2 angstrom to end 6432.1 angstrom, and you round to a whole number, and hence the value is 3 angstrom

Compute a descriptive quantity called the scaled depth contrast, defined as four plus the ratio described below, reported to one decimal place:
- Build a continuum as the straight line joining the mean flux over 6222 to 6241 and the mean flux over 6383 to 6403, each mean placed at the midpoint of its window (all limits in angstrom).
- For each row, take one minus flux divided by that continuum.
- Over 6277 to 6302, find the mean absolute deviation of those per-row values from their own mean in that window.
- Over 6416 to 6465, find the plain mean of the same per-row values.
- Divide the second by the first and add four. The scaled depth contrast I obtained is 5.2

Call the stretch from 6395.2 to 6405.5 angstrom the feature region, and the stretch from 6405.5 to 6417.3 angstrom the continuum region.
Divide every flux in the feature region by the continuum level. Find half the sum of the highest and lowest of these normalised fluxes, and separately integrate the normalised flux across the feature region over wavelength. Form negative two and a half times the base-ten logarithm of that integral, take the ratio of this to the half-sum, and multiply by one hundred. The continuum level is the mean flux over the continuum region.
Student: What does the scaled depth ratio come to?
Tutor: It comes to -246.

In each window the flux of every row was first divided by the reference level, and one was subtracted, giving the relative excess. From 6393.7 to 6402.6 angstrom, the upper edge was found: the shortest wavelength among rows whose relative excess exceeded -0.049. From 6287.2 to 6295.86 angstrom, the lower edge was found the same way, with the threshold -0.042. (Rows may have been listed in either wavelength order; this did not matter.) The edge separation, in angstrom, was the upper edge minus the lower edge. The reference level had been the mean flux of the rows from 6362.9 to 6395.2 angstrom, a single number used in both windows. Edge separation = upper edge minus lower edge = 103.7 angstrom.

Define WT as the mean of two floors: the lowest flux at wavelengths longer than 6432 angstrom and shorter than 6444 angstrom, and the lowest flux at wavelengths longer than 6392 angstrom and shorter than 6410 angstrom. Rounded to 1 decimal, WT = 28.3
